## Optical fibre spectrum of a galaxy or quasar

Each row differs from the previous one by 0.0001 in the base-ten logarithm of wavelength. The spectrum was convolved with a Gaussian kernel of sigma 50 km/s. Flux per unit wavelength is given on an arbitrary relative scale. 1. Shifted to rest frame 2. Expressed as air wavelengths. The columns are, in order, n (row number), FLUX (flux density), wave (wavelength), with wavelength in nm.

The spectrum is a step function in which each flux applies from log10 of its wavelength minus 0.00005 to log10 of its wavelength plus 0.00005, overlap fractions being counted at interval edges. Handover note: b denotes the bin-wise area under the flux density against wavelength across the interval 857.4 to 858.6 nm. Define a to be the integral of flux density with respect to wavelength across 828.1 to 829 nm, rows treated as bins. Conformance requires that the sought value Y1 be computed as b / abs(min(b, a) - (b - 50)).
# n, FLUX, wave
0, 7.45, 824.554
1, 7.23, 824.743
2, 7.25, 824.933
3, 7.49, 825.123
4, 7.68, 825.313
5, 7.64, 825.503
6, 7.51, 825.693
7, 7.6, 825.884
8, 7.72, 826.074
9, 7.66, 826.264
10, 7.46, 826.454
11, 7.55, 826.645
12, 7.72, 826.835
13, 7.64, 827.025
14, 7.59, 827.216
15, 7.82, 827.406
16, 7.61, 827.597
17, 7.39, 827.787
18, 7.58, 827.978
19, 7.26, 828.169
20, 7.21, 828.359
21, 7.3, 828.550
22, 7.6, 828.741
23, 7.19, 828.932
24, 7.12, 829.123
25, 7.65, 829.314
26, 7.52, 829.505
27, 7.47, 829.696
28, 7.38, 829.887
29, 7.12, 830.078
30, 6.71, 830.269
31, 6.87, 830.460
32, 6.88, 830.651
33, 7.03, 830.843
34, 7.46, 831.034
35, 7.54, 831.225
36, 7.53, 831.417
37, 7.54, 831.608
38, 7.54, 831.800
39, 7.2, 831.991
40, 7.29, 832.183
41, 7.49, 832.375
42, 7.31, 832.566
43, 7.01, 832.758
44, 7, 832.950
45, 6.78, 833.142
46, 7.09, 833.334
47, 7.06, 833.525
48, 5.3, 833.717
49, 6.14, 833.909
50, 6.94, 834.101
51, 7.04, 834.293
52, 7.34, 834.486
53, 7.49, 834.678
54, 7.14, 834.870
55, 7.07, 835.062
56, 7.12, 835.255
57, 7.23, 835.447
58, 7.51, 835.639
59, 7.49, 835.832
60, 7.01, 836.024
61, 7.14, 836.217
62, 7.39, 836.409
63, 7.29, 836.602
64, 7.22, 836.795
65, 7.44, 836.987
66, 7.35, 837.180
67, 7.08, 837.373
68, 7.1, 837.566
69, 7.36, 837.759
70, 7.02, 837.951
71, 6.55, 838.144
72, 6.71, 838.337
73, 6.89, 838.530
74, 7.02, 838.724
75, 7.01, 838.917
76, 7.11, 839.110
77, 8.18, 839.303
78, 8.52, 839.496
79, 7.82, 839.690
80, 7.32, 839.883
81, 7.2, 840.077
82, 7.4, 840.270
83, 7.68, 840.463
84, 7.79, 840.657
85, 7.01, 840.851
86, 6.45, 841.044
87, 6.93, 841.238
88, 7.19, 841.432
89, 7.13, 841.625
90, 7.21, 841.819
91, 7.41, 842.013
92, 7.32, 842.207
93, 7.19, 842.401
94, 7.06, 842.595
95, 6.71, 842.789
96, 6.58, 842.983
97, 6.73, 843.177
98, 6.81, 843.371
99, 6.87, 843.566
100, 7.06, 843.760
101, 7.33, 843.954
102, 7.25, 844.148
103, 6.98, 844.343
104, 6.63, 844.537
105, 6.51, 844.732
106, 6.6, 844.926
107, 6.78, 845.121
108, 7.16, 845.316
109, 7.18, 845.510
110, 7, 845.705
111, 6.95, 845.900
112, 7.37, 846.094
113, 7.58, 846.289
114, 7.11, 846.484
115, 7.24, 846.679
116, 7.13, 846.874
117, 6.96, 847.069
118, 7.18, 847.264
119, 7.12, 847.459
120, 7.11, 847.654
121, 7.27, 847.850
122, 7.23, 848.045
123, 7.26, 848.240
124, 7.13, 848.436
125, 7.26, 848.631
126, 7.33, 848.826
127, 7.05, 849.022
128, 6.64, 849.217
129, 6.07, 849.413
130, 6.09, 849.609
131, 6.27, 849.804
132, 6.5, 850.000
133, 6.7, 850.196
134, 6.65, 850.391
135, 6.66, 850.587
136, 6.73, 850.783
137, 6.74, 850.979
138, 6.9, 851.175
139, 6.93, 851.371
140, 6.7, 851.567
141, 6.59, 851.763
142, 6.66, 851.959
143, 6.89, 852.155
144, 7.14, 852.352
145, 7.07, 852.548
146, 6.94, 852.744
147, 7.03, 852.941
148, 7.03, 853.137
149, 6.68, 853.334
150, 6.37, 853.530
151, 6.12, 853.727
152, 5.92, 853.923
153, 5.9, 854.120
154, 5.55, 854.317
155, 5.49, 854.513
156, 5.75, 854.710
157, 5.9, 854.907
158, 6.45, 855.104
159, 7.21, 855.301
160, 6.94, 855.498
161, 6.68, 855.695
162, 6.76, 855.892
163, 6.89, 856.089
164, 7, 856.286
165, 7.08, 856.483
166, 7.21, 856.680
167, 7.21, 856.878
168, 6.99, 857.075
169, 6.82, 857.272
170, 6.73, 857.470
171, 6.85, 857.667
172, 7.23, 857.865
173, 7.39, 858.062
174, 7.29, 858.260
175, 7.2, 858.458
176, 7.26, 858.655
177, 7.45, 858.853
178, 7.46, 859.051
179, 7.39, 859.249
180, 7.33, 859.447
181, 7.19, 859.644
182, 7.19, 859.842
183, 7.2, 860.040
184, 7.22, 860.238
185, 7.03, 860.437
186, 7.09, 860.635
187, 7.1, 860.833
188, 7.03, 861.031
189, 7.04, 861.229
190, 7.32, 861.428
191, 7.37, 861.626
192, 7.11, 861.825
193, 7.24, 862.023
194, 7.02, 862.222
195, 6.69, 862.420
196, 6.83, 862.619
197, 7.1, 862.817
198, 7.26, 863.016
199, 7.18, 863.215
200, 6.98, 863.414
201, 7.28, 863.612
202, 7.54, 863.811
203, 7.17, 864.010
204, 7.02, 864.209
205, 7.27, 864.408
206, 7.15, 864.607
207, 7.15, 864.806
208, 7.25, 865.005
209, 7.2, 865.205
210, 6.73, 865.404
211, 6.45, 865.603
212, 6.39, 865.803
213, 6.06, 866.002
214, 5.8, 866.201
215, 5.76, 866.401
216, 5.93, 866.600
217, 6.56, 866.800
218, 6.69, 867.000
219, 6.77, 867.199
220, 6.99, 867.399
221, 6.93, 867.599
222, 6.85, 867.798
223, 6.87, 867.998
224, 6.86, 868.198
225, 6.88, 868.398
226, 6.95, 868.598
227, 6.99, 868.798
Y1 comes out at 0.18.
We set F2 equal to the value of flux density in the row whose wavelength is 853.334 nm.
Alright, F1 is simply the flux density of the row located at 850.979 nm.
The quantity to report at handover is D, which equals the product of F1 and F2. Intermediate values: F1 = 6.74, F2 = 6.68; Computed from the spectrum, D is 45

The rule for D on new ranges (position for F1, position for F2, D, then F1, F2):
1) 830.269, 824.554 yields 50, 6.71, 7.45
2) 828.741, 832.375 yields 57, 7.6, 7.49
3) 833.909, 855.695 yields 41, 6.14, 6.68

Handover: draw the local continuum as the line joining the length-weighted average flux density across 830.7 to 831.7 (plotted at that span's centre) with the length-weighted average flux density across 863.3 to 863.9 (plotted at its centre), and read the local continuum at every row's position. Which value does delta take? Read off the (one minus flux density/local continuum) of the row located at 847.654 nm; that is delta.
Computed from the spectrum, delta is 0.030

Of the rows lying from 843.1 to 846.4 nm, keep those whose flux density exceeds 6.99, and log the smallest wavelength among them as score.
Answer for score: 843.760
